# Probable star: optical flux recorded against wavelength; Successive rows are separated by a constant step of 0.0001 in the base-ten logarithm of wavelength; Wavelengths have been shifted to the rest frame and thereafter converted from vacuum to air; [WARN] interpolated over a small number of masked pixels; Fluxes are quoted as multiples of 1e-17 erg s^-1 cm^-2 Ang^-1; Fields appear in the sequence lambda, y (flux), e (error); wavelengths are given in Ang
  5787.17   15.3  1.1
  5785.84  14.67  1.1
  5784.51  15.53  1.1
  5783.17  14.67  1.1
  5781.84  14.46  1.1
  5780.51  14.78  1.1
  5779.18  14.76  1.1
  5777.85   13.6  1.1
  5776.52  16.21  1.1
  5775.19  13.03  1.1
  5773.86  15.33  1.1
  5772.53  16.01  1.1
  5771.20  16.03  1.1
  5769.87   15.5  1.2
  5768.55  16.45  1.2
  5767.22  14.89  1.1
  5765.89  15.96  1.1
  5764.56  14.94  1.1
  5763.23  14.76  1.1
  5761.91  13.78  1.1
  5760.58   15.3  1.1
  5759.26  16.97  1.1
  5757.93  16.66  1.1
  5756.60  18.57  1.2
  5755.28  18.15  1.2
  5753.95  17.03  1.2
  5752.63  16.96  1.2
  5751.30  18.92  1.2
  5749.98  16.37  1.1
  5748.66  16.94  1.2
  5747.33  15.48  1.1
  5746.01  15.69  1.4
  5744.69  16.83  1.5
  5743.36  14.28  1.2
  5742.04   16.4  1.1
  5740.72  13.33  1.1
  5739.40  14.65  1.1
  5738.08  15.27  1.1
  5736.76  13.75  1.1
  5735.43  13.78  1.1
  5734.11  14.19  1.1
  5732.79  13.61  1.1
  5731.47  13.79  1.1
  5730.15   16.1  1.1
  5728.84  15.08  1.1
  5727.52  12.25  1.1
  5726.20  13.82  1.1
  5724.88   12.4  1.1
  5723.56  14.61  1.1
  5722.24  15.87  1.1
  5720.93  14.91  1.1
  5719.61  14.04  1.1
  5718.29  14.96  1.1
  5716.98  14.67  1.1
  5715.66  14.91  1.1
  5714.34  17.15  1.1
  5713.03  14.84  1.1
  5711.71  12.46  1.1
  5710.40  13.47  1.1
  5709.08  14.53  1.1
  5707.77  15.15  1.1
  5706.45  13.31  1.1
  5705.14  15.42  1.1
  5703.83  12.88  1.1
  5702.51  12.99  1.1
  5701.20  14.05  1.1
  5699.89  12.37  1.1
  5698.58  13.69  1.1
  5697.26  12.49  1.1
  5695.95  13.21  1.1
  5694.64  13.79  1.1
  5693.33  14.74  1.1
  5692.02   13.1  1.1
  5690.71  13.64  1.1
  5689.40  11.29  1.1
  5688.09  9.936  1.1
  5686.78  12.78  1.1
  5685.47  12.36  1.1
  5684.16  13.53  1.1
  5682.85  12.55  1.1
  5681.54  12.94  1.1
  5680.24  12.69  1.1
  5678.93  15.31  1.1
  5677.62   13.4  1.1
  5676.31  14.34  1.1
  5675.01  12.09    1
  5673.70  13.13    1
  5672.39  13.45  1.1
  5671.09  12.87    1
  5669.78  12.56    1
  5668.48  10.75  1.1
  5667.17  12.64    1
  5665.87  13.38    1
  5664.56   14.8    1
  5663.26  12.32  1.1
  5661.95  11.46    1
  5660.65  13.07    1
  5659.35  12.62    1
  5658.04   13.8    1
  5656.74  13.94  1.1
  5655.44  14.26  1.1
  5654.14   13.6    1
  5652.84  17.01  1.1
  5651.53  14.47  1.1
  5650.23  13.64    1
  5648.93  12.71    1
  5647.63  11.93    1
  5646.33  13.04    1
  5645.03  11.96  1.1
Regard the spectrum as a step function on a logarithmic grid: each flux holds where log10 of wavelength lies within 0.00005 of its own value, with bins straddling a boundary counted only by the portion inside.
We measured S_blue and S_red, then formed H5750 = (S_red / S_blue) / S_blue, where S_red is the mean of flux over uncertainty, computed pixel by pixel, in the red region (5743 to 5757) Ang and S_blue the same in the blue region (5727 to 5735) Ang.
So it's 0.083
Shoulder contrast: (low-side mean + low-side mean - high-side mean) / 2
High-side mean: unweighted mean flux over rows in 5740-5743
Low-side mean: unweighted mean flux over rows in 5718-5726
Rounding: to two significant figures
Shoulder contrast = 7.0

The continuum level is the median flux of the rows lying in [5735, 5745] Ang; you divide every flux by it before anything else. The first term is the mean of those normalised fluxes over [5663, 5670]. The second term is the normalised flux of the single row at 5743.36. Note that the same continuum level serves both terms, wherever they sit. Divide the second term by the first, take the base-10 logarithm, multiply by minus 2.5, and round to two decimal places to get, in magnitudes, -0.12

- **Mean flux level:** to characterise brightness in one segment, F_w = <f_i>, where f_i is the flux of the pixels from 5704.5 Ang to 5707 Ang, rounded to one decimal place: 14.4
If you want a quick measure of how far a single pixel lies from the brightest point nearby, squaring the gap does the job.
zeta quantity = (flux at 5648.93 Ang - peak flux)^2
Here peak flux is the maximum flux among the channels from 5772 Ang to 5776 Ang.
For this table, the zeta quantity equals 10.9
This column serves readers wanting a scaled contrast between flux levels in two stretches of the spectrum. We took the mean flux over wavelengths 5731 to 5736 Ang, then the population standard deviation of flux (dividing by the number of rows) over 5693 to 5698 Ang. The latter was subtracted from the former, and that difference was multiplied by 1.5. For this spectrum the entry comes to 19.5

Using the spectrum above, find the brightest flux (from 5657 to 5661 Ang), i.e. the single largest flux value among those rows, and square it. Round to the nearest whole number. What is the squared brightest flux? 190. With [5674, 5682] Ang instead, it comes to 234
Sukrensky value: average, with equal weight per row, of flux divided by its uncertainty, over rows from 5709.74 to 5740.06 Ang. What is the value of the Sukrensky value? 13.1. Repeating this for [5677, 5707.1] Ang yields 12.0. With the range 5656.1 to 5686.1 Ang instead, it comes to 12.4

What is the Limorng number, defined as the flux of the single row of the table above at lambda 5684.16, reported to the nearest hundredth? 13.53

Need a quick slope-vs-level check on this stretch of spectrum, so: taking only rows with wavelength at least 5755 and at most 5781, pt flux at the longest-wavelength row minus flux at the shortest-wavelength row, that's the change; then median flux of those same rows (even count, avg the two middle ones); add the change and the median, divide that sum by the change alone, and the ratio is -4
